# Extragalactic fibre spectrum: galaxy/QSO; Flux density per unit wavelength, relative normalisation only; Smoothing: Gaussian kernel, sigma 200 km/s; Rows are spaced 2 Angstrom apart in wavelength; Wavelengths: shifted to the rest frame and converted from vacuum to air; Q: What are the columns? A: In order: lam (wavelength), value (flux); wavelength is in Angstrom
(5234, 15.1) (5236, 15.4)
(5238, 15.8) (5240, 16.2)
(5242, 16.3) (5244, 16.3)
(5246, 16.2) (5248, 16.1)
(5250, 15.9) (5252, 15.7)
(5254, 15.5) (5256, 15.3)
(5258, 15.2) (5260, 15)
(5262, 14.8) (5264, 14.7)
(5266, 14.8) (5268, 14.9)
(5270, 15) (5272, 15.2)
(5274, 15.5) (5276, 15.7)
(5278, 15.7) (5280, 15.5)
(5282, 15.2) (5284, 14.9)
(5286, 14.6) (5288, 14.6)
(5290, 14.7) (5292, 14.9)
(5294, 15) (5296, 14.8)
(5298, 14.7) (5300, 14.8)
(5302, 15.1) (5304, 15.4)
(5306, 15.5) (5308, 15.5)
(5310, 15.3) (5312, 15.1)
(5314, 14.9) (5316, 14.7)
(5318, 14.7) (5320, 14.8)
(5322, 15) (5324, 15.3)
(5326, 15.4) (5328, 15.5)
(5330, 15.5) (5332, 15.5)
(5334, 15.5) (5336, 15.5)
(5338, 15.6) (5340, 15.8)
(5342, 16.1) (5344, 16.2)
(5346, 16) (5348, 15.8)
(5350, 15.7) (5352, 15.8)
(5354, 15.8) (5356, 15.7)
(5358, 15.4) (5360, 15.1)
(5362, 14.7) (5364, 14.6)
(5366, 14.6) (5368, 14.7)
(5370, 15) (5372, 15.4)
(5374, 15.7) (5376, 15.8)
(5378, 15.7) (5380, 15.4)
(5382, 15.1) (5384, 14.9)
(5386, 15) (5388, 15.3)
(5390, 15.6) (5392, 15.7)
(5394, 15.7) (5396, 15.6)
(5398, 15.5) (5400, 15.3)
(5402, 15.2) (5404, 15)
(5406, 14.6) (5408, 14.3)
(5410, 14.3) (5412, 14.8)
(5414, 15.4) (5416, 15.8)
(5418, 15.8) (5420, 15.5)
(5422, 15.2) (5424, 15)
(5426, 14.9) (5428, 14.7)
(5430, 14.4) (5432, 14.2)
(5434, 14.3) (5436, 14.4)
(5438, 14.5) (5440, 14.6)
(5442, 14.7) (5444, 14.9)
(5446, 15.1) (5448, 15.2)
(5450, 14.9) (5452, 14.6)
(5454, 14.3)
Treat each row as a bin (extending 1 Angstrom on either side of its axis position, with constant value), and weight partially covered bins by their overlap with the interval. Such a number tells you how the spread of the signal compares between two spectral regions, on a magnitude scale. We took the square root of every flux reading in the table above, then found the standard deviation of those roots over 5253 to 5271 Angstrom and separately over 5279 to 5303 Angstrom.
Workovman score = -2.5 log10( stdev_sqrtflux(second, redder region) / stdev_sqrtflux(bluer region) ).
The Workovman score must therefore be 0.0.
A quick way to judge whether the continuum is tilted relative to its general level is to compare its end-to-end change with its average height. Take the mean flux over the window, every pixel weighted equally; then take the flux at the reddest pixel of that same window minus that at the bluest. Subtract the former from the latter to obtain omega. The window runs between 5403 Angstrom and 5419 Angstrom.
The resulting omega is -14.2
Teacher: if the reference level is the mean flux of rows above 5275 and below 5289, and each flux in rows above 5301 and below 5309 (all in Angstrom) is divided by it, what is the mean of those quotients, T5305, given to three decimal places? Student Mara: 1.013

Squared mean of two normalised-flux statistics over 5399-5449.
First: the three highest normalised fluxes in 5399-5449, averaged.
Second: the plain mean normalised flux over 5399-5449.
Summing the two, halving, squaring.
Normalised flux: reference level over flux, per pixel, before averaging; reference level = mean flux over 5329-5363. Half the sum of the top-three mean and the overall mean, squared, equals 1.15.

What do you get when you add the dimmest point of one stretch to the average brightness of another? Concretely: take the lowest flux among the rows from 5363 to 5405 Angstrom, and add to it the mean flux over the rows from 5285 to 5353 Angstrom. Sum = 29.9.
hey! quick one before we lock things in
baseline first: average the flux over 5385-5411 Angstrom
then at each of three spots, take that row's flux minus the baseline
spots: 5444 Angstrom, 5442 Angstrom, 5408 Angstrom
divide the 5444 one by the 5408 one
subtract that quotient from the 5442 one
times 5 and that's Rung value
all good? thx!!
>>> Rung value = -3.8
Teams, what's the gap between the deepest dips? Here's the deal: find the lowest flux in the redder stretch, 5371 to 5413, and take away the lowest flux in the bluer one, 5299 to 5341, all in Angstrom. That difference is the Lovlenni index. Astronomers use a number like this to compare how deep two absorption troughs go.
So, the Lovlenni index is -0.400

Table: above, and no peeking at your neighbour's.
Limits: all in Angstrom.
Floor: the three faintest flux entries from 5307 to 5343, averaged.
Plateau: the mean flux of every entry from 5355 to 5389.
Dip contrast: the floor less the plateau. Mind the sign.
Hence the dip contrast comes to -0.4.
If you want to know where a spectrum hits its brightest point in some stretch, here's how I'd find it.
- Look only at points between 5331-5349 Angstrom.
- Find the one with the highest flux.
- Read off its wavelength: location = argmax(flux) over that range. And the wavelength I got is 5344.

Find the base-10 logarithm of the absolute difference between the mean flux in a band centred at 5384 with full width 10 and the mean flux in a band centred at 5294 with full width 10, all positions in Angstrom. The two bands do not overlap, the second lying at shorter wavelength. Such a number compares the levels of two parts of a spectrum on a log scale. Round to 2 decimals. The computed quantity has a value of -0.49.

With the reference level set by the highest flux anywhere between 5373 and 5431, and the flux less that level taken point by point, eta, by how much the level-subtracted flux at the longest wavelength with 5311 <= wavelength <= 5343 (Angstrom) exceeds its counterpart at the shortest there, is 1.00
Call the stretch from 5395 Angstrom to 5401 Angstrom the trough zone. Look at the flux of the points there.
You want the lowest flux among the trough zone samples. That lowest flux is 15.3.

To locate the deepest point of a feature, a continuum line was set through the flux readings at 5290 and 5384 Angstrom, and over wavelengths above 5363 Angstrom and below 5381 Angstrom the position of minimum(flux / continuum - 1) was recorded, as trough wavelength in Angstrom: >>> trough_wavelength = 5366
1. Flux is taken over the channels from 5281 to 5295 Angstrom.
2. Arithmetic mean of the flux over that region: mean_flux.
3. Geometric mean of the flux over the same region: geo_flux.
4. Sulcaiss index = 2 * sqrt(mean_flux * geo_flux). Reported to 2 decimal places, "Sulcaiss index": 29.68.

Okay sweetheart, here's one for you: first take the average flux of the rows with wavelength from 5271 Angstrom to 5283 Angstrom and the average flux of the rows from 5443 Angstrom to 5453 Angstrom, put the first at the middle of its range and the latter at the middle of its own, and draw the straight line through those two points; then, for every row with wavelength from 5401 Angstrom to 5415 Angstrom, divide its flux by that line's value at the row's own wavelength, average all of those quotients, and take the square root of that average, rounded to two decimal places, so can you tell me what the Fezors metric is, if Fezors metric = 0.99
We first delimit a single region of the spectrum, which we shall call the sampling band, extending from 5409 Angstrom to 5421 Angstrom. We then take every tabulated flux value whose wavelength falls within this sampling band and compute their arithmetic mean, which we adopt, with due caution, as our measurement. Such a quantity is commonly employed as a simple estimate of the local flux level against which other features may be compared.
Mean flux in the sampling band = 15.3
